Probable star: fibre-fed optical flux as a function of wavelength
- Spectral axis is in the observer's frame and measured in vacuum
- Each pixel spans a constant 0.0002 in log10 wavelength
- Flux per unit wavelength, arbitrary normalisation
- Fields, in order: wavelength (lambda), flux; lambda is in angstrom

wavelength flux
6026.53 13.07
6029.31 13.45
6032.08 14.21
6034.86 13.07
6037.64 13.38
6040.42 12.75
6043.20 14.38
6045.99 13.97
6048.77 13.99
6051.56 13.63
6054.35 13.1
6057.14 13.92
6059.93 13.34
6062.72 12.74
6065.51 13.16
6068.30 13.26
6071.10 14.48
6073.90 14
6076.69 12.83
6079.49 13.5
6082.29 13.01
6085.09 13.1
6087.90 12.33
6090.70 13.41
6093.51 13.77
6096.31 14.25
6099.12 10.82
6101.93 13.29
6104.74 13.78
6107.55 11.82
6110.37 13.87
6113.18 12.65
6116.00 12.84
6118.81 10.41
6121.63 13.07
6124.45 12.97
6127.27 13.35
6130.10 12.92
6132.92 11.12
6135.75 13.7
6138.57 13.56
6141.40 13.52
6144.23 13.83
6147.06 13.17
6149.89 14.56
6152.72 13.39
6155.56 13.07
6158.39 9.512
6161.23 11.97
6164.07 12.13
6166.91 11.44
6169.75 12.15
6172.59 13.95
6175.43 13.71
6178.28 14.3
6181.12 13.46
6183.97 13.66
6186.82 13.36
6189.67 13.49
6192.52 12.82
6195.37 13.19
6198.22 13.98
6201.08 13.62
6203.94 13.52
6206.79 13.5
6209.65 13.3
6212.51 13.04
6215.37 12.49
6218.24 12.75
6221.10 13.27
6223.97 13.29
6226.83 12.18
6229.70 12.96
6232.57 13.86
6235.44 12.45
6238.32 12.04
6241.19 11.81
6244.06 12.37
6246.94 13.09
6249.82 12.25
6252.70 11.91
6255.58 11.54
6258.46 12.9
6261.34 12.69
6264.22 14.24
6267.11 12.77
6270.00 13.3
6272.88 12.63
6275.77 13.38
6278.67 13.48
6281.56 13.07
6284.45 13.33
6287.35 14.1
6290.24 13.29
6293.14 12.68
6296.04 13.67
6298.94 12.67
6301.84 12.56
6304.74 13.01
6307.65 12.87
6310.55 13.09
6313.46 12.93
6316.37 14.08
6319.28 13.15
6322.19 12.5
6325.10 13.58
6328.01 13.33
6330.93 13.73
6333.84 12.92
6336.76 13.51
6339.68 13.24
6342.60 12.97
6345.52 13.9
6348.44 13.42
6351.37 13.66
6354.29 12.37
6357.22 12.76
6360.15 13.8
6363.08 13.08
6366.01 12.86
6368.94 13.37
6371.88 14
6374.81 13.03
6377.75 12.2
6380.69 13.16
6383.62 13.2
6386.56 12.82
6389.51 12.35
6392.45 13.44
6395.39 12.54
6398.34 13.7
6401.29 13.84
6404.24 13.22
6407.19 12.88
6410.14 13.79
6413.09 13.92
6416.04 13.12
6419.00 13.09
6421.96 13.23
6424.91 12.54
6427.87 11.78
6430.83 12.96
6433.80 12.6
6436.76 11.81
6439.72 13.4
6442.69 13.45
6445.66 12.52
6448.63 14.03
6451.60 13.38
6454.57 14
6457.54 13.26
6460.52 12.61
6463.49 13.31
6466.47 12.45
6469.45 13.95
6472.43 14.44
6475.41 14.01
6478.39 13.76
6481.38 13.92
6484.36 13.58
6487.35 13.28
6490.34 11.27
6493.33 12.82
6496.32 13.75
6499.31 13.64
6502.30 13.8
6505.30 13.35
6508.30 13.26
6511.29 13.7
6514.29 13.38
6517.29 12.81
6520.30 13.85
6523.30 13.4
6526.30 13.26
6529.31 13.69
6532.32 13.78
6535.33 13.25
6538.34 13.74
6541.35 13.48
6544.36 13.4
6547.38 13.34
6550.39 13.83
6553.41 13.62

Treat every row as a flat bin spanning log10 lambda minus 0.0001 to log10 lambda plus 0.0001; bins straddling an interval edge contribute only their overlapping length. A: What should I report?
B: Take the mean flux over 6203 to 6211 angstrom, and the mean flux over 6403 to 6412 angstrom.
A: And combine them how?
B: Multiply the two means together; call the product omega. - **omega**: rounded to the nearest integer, 179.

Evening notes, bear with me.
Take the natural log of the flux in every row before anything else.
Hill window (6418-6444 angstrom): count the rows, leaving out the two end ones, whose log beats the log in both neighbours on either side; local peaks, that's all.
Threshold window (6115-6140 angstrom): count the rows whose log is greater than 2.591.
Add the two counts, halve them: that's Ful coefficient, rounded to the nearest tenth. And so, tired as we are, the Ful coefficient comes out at 2.5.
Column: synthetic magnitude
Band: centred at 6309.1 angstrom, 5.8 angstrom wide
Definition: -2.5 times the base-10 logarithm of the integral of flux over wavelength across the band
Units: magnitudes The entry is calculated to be -4.69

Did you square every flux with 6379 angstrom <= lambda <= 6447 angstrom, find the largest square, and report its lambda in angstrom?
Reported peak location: 6413.09 angstrom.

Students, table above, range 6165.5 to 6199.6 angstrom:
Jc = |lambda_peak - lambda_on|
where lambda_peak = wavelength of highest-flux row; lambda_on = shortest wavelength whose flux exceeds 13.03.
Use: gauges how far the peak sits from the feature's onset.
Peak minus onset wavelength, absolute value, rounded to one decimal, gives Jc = 5.7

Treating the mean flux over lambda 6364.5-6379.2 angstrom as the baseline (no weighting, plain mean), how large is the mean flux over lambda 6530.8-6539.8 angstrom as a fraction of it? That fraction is 1.04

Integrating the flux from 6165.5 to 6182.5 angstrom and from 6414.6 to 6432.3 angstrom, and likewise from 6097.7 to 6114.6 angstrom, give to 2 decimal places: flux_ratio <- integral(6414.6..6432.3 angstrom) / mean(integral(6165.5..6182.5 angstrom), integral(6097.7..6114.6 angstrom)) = 1.03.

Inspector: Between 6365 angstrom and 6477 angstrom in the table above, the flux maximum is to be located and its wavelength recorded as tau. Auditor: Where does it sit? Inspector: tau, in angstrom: 6472.43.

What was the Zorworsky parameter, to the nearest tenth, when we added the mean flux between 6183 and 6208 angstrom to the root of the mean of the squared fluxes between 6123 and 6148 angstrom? 26.6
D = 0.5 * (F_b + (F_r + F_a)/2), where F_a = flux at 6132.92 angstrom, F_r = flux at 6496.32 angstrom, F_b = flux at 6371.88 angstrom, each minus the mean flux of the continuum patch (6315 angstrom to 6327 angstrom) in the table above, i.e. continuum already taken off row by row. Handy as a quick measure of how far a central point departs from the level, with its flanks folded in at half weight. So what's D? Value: -0.1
